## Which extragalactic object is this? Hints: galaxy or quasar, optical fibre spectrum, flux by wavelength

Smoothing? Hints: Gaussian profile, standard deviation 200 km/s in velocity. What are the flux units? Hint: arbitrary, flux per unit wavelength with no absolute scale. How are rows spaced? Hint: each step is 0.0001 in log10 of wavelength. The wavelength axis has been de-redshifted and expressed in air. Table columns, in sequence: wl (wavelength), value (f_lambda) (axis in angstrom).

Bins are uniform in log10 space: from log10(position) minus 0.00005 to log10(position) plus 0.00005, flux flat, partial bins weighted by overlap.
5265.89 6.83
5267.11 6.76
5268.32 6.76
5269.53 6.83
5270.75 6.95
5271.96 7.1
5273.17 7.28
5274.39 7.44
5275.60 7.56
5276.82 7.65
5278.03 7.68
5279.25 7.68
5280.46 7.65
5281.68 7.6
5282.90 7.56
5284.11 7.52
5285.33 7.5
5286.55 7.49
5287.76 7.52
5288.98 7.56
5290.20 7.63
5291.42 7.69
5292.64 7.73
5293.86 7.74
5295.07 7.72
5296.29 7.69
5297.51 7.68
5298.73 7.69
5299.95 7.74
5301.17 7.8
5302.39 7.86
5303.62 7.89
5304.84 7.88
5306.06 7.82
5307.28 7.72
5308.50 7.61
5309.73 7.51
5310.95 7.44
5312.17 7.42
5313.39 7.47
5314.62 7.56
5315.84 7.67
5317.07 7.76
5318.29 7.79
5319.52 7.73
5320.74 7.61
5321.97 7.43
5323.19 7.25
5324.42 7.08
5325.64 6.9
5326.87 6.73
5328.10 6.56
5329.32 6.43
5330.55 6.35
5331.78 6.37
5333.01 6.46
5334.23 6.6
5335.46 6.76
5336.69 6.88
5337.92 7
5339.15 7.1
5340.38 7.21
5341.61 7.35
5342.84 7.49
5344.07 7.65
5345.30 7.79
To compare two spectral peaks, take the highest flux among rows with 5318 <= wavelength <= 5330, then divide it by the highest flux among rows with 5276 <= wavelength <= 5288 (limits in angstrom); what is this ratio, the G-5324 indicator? 1.01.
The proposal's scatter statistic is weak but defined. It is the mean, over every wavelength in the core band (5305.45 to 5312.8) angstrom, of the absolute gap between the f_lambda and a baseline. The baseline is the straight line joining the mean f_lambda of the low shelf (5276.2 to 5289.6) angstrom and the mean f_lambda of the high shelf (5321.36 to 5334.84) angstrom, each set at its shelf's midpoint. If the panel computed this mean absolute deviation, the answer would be 0.49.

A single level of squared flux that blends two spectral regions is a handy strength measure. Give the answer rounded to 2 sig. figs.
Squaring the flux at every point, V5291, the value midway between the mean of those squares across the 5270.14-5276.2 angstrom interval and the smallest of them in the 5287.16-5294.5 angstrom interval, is 55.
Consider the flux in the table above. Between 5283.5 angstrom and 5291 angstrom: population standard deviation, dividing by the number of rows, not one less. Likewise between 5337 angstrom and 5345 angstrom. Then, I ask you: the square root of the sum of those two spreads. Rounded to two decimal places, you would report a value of 0.52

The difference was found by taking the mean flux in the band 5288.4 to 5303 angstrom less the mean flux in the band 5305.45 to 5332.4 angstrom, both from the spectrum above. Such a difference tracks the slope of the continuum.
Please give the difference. 0.43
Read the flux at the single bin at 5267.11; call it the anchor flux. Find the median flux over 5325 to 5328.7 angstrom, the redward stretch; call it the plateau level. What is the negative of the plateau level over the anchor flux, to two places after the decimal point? -1.00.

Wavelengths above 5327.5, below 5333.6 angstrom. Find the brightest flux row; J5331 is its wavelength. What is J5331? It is 5328.10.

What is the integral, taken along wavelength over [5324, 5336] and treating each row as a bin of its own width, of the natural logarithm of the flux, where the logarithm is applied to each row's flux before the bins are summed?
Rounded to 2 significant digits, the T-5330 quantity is 23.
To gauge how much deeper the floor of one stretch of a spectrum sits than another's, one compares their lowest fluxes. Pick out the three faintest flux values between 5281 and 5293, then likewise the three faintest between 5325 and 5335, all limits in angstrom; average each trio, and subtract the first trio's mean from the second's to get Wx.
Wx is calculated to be -1.1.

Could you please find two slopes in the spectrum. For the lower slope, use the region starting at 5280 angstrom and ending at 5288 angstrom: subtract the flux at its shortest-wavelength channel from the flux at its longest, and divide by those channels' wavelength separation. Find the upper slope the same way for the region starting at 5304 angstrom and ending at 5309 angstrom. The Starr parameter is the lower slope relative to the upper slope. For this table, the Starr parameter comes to 0.2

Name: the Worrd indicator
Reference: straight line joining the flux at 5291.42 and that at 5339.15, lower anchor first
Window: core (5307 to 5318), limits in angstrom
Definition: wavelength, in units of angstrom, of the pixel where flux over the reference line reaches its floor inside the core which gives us 5312.17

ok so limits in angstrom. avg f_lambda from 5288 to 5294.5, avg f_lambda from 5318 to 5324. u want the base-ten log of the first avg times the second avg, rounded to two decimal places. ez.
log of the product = 1.76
